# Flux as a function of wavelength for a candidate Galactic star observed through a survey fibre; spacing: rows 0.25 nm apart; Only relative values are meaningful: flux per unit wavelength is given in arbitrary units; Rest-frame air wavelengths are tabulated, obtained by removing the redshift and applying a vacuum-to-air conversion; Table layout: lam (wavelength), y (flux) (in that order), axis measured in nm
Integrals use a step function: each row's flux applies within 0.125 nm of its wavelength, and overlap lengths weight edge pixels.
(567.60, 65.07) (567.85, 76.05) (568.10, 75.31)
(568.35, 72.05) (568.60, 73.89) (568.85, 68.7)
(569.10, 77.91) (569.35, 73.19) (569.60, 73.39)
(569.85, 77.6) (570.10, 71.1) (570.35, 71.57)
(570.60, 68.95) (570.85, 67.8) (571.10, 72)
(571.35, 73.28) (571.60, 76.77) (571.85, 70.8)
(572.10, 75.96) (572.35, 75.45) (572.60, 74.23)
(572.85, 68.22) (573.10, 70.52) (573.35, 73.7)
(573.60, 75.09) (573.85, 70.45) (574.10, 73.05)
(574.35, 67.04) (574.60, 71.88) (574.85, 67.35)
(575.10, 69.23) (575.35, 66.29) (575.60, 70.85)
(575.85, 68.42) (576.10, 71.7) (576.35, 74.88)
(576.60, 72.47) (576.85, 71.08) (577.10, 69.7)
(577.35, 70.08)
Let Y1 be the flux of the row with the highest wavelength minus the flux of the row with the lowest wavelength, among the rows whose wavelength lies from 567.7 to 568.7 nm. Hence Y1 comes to -2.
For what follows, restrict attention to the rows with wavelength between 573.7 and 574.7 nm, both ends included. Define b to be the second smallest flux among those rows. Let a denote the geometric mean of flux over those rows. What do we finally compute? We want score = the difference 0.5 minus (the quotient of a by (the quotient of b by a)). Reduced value -70.2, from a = 71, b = 70.45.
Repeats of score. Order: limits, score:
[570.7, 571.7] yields -72.3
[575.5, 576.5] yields -71.5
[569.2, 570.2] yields -73.9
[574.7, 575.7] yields -69.0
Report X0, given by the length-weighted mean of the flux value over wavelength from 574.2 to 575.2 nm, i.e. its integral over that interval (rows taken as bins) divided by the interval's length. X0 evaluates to 69.0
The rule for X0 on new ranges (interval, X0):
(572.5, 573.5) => 71.7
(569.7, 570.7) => 72.4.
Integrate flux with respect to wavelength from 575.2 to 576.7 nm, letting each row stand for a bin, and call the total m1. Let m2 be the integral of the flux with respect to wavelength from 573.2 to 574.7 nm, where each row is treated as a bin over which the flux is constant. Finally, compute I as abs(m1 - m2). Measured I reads 1.7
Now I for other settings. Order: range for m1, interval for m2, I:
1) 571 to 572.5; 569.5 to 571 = 3.6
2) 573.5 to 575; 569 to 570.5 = 4.9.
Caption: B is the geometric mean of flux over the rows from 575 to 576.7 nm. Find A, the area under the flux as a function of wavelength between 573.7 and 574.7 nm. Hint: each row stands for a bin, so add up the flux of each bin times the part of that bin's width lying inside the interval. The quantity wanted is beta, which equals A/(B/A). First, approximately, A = 71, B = 70.5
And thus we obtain 71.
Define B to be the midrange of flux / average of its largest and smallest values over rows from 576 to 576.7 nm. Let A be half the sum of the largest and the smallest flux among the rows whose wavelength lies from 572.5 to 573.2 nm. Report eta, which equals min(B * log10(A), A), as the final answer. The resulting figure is 71.2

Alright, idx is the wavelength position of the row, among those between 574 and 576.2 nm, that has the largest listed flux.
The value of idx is 574.10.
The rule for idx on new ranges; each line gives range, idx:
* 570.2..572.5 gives 571.60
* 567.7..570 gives 569.10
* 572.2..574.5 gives 572.35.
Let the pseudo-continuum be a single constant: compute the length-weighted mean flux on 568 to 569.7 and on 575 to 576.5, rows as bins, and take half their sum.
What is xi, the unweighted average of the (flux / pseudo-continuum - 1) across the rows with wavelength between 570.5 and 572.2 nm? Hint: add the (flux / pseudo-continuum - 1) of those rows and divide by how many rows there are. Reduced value 0.00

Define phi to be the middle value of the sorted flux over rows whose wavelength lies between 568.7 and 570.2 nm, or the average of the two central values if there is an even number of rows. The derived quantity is 73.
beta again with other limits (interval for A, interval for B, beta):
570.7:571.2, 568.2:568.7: 17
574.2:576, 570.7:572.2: 211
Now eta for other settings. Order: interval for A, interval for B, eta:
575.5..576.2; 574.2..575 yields 70.1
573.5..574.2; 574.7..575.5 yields 72.8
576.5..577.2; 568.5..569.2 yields 71.1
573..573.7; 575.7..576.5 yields 72.8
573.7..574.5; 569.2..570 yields 70.0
